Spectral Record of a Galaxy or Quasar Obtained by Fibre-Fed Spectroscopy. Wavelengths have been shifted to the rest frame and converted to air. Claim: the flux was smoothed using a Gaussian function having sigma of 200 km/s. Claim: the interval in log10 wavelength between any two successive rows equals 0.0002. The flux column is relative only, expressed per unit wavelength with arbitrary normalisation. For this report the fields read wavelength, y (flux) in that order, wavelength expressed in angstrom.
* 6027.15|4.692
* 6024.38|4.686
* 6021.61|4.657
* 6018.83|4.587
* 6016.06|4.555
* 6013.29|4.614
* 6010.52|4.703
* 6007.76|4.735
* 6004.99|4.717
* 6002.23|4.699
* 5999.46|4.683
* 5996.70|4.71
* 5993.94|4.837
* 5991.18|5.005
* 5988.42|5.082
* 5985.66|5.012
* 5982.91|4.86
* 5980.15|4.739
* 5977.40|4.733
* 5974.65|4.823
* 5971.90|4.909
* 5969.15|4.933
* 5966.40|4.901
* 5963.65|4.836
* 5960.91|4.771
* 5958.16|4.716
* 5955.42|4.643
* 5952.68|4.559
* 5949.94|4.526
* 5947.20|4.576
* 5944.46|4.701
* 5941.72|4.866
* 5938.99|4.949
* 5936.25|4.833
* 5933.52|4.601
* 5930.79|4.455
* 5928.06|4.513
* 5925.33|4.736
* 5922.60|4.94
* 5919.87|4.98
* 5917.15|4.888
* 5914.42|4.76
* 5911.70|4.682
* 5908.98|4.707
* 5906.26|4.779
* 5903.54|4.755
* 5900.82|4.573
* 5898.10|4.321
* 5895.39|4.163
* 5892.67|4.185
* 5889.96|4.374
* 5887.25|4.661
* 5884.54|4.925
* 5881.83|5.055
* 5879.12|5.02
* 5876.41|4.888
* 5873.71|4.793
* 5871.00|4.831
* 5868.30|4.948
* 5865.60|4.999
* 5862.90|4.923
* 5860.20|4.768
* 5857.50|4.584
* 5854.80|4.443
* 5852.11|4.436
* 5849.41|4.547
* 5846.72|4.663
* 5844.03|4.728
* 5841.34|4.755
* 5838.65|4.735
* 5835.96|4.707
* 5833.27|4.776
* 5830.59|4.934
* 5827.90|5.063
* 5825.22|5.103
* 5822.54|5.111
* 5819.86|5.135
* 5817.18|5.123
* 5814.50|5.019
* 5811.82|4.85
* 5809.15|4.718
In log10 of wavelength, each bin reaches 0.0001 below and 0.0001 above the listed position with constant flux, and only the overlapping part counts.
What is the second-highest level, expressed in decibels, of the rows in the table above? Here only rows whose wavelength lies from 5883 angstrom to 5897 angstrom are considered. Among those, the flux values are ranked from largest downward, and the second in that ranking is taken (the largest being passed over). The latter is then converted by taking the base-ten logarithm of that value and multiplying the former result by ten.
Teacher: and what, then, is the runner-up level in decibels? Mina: 6.68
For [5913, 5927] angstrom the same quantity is 6.94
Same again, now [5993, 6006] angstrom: 6.74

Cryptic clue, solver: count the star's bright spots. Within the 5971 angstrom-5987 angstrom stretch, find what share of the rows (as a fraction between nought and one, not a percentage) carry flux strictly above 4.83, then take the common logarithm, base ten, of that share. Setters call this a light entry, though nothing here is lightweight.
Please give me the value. -0.30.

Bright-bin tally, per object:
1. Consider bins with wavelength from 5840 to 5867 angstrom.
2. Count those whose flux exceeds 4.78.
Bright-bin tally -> 2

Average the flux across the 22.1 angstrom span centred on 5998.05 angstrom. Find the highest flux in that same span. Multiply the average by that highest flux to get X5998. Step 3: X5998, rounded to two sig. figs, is 24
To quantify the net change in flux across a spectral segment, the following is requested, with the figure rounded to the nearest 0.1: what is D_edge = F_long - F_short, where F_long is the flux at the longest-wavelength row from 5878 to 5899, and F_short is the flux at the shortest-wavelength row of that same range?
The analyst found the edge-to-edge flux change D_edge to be -0.7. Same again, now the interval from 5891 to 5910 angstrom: 0.5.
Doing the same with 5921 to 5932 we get -0.5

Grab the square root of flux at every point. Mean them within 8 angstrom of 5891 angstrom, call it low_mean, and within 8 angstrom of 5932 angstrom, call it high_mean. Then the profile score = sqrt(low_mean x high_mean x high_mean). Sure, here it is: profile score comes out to 3.139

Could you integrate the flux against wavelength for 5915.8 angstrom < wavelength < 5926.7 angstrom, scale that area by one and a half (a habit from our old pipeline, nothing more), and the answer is 79.9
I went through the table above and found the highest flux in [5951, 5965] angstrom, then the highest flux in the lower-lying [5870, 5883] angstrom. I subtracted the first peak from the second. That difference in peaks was 0.22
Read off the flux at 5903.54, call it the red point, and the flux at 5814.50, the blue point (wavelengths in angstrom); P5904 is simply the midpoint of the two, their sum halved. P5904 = 4.89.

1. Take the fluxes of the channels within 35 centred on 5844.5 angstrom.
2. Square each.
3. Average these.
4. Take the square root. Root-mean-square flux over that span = 4.71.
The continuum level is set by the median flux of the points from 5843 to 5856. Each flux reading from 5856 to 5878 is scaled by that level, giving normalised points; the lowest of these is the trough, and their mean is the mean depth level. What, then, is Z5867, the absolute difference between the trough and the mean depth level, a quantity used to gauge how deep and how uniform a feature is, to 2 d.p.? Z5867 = 0.06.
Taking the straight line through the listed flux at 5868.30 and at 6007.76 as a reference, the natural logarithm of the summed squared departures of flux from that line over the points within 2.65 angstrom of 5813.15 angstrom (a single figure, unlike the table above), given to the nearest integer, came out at -3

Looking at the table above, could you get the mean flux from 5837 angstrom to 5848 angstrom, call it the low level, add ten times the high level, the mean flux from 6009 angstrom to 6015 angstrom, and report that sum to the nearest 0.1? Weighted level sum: 51.3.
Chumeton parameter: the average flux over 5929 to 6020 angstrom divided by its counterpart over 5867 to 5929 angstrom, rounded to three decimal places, 1.008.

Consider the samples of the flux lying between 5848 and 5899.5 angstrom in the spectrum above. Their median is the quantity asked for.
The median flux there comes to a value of 4.77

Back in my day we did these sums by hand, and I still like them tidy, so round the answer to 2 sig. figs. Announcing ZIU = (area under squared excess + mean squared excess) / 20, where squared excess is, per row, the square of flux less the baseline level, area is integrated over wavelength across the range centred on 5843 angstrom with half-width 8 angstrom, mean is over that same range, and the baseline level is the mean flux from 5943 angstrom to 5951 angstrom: 0.011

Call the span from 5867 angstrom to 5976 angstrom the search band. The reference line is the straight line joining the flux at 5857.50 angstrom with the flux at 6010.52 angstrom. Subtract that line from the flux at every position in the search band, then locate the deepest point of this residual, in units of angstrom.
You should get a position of 5895.39 angstrom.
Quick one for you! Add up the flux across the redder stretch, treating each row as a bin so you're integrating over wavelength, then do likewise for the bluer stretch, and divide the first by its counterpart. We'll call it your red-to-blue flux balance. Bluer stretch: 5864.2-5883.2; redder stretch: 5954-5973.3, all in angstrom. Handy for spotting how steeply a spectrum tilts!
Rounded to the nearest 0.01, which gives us 0.99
